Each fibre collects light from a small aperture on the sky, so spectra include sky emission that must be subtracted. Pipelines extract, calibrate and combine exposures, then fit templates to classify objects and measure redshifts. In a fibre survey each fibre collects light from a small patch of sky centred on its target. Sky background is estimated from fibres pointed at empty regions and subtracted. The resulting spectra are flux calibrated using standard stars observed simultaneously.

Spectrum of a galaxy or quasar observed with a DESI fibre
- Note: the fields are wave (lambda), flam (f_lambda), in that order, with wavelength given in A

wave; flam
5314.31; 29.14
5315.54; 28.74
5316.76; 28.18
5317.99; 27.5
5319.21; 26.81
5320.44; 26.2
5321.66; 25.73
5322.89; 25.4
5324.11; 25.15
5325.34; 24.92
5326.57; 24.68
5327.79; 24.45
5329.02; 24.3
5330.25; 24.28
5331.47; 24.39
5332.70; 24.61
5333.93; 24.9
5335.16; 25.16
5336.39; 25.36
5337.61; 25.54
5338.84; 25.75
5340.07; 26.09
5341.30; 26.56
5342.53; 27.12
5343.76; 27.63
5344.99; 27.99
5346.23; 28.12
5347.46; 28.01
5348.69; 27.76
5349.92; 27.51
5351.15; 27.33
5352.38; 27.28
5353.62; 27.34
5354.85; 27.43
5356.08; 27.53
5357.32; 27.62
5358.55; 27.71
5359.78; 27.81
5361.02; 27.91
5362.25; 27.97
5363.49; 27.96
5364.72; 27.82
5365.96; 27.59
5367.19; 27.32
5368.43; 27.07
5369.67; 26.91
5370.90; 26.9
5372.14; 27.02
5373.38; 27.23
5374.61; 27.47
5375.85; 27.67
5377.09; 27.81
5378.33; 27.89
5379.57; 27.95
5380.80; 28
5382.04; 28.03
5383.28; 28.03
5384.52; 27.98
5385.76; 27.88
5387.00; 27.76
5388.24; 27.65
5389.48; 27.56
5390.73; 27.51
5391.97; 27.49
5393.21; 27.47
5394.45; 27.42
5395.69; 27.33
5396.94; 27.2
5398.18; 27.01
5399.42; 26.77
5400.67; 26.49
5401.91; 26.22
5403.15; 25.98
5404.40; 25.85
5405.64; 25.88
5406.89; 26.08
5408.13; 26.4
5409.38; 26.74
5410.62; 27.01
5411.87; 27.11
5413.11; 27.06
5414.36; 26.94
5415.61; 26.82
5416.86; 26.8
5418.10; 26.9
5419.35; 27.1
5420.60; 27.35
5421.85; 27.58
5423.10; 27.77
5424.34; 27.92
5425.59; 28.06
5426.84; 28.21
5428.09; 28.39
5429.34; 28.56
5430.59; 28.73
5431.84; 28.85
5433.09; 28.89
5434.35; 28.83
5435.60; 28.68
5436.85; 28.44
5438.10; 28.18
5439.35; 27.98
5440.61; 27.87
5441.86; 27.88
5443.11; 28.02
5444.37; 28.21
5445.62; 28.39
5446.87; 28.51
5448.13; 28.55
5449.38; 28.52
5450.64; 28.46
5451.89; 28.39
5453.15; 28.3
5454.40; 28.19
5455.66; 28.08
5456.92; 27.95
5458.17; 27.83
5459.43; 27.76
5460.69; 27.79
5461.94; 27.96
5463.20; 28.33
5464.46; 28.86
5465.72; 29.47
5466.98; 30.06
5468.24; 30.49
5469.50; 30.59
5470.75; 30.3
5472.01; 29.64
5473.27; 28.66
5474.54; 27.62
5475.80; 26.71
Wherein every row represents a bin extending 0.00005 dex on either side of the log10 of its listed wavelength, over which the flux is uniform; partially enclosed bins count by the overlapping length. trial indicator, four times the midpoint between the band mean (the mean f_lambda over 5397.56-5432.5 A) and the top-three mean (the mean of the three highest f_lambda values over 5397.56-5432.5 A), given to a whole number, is 112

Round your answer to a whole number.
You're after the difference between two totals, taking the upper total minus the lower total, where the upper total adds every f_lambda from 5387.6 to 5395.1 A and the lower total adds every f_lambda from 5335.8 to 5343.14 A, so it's 9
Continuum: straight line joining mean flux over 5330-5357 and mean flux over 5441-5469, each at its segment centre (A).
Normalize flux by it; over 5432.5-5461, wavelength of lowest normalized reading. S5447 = 5459.43 A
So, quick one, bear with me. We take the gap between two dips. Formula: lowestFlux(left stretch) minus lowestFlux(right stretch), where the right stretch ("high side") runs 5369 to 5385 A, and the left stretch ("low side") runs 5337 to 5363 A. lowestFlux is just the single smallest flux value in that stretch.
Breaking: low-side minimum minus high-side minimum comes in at -1.36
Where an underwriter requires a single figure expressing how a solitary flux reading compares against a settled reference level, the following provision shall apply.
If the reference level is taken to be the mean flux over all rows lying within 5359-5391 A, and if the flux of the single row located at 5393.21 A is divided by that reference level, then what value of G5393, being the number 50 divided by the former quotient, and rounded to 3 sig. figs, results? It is 50.3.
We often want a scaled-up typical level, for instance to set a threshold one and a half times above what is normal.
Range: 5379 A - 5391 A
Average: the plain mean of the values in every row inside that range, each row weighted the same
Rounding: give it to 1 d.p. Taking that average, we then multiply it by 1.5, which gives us 41.8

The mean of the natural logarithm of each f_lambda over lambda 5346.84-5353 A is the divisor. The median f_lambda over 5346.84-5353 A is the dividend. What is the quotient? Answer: 8.29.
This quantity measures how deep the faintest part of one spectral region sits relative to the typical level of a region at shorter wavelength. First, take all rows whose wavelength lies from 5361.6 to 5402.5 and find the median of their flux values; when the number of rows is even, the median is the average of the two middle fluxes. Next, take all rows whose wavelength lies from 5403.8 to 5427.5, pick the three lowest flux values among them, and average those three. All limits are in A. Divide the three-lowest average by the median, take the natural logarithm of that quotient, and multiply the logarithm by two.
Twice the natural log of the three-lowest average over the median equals -0.12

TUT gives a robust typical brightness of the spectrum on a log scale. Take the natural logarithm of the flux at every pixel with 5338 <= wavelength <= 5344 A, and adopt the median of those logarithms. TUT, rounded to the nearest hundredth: 3.28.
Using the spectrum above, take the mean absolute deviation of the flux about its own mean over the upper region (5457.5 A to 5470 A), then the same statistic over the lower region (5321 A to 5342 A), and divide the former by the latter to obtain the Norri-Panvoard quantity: 2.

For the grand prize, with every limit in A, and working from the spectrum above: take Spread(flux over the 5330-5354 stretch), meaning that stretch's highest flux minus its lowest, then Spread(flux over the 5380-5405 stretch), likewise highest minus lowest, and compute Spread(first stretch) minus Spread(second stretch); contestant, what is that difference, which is 1.7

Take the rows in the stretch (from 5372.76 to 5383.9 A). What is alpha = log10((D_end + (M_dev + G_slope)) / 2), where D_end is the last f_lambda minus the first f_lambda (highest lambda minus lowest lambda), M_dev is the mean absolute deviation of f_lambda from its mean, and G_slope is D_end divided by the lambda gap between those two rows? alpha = -0.26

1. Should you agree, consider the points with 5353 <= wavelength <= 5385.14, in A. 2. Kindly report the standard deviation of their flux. 0.36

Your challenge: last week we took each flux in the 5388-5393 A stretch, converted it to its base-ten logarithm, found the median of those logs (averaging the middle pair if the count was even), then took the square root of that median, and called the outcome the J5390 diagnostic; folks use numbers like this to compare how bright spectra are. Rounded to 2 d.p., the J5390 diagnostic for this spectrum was 1.20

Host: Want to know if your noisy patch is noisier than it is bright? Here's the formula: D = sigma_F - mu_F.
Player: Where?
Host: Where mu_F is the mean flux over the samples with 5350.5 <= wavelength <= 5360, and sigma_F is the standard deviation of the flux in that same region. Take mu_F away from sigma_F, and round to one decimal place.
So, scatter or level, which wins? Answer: -27.3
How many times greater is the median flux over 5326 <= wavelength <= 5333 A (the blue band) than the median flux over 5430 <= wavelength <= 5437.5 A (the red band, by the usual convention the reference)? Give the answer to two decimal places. 0.85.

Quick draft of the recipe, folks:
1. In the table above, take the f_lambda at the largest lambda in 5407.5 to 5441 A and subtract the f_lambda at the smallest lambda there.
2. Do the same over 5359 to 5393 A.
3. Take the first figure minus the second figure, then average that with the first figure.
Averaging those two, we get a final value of 1.6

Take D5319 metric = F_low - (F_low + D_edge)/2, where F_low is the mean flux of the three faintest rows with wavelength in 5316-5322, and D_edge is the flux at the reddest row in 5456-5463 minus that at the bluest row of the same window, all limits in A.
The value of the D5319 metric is 13.1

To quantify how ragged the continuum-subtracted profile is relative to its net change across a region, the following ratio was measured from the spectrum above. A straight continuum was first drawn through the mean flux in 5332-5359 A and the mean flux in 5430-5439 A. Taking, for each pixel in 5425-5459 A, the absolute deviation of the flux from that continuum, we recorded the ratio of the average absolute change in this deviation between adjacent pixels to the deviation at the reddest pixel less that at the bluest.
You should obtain 0.14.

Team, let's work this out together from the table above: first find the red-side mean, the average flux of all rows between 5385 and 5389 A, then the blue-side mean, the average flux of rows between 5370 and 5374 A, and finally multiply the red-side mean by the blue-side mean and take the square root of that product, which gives 27.4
